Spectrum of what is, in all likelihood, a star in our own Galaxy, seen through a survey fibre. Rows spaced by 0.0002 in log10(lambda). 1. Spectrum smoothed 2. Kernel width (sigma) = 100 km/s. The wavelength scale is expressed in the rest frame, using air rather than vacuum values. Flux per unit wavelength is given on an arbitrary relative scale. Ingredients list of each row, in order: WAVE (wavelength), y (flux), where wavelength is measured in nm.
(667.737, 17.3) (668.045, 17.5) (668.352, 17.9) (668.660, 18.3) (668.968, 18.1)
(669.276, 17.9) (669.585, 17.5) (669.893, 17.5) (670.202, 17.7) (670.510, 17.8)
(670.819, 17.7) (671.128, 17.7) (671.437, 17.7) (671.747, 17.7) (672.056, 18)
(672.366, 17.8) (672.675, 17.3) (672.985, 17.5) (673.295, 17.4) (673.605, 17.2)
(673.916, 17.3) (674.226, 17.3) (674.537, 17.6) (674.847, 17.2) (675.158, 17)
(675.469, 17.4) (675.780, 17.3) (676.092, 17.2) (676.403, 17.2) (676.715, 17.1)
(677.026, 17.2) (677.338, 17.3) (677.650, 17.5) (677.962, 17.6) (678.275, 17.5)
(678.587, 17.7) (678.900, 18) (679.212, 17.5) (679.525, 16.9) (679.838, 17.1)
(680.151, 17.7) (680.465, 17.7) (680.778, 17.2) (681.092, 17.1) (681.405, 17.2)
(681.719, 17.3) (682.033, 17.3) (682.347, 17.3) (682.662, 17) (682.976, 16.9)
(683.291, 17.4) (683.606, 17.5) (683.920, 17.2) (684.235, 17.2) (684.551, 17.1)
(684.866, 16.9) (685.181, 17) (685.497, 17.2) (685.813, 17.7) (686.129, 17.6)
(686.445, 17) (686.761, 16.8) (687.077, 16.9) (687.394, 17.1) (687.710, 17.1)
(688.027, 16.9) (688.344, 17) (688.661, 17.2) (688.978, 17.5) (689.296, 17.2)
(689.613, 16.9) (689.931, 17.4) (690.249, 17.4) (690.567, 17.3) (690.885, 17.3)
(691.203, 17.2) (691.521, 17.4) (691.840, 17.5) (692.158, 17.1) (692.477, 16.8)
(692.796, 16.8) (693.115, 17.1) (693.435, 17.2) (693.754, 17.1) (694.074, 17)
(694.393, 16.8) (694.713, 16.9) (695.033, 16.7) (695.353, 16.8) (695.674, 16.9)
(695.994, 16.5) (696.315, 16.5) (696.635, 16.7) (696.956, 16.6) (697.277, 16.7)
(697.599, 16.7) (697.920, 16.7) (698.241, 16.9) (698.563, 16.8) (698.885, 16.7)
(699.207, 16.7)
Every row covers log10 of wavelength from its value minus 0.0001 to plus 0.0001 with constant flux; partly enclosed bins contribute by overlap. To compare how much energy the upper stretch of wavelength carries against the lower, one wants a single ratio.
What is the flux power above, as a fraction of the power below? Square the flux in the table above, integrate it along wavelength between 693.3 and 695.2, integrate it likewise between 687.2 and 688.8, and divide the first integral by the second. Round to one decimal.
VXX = 1.2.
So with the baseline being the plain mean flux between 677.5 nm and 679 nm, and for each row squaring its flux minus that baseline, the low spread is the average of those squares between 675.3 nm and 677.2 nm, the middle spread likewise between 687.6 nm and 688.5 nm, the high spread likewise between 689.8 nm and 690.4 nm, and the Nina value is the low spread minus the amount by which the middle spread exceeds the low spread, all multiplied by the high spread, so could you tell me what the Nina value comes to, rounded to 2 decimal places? 0.00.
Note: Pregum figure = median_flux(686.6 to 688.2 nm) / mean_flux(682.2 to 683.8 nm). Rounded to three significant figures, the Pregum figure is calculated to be 0.981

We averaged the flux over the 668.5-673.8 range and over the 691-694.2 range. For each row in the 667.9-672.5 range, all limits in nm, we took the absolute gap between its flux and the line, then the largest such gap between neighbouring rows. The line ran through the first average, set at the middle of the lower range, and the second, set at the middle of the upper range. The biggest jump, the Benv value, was 0.408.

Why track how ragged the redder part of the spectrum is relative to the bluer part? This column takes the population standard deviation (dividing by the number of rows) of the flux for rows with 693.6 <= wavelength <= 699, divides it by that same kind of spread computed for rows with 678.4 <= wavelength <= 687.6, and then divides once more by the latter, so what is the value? 2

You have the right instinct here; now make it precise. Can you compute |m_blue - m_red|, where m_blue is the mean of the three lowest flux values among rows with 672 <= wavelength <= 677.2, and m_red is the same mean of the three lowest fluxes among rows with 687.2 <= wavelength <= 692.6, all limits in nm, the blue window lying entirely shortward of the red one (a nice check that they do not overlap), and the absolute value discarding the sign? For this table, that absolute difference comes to 0.23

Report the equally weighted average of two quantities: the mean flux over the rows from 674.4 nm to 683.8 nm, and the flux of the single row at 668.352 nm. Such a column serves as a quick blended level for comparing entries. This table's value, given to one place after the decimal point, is 17.6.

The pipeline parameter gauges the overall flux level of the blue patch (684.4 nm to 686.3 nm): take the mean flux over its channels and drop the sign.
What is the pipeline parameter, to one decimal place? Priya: 17.2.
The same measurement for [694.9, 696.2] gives 16.7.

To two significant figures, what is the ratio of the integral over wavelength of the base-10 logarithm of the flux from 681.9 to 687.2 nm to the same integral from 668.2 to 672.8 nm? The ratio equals 1.1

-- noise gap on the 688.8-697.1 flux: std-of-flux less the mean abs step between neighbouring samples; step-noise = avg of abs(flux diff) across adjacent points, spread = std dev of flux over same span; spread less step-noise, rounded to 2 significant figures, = 0.13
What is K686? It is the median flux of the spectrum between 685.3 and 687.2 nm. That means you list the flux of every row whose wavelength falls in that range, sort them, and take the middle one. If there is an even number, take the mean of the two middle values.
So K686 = 17.1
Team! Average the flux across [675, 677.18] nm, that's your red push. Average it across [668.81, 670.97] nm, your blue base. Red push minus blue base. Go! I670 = -0.5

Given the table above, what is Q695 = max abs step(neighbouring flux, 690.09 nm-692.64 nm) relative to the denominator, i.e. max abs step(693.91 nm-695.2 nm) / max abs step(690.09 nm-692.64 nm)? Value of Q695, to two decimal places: 0.50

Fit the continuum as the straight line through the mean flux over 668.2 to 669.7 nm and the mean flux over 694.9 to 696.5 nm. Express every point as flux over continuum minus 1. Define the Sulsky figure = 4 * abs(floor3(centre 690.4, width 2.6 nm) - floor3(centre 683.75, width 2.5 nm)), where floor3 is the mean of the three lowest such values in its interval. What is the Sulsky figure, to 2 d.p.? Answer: 0.11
